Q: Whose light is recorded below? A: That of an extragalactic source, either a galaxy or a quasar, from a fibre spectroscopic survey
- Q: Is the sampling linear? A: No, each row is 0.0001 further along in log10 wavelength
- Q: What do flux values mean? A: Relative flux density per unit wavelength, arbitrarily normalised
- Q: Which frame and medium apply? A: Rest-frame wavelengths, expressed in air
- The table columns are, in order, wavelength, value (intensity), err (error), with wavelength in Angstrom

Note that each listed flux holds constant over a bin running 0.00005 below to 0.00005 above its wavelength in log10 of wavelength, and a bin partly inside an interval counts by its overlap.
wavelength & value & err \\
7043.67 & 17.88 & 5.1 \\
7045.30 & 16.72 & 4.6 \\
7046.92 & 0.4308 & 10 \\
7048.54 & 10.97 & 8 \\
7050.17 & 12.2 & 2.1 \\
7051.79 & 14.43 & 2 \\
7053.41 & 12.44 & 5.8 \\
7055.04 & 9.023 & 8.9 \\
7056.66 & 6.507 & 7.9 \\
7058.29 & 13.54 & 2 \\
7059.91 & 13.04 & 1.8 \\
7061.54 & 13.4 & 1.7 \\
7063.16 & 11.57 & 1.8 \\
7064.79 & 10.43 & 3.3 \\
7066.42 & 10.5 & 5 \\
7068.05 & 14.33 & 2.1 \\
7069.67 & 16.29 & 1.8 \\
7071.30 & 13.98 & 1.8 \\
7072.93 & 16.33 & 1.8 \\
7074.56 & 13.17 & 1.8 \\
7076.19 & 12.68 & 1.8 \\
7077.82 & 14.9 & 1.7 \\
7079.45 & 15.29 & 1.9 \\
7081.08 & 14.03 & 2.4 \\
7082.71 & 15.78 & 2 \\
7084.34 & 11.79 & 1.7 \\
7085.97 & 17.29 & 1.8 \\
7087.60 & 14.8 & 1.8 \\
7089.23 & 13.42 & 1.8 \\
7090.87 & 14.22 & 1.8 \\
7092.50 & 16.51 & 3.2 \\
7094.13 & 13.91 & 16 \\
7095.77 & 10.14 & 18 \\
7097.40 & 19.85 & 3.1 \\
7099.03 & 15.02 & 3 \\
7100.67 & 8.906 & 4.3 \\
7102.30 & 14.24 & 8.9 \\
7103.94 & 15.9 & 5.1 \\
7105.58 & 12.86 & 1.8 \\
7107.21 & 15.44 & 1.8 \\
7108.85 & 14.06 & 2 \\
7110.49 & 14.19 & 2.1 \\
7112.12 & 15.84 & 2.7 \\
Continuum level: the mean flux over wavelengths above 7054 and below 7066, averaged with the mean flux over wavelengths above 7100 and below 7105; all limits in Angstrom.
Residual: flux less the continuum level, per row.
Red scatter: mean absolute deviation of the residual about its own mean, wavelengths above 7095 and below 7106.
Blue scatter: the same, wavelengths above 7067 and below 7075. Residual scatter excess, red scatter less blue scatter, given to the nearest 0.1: 1.6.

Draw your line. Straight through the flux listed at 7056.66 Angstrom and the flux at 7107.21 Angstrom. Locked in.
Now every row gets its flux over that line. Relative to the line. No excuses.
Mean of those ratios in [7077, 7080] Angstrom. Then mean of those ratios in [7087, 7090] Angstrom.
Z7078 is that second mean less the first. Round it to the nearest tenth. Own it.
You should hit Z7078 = -0.3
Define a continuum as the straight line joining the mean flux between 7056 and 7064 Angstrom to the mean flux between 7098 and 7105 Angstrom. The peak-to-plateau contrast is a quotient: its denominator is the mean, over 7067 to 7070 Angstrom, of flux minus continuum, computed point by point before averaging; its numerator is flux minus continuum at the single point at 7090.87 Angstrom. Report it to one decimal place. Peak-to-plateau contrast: 0.4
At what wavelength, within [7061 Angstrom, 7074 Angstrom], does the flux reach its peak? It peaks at 7072.93 Angstrom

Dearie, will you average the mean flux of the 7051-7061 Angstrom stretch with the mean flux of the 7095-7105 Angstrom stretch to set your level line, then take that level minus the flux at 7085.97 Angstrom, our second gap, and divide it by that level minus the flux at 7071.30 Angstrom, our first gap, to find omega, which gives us 3.7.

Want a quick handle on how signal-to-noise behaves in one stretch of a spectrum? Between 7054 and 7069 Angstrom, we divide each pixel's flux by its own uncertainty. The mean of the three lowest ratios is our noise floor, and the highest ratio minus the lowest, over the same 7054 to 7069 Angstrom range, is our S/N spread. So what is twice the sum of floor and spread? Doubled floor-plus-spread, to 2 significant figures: 17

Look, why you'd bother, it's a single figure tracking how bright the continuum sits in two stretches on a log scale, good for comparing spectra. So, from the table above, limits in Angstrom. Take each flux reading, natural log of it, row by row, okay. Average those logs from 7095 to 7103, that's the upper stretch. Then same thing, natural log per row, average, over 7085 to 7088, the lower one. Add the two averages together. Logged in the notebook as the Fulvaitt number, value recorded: 5.34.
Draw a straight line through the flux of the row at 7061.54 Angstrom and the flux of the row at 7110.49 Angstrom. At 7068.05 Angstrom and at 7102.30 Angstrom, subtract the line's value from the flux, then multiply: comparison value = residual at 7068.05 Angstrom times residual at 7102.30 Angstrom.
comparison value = 0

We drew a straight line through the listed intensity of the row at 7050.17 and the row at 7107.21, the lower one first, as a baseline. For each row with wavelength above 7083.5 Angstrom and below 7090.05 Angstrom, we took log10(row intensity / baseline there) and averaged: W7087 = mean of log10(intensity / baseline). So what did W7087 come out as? -0.003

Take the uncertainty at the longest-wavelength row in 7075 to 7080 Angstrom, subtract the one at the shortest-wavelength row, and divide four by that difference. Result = 40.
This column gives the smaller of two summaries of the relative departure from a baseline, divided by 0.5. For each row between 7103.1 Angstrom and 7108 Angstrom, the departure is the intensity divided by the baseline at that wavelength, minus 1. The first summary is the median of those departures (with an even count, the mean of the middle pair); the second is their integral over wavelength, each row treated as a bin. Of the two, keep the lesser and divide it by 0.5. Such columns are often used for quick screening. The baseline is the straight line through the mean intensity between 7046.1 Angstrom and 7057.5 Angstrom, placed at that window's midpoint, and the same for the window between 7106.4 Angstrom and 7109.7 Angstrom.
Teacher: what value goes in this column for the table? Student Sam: 0.1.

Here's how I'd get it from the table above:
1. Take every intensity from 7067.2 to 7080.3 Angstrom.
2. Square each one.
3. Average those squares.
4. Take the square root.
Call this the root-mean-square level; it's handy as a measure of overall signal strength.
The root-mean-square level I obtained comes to 14.7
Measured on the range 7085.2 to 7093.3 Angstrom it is 15.3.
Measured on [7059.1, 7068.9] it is 12.3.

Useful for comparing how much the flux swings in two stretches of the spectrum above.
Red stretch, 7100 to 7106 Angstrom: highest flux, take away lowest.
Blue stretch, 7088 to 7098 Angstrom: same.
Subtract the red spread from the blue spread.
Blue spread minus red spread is 2.7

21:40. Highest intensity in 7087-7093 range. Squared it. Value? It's 273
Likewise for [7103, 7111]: 253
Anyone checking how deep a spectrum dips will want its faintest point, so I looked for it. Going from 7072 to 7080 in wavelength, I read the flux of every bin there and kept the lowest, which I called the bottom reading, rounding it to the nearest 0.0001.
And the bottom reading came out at 12.6800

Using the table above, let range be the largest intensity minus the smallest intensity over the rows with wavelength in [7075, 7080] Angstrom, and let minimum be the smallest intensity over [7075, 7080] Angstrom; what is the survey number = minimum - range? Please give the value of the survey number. 10.1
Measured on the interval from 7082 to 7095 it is 6.3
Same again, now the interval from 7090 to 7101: -2.0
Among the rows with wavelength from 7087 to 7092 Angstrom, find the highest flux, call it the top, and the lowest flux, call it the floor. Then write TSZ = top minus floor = 1.4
